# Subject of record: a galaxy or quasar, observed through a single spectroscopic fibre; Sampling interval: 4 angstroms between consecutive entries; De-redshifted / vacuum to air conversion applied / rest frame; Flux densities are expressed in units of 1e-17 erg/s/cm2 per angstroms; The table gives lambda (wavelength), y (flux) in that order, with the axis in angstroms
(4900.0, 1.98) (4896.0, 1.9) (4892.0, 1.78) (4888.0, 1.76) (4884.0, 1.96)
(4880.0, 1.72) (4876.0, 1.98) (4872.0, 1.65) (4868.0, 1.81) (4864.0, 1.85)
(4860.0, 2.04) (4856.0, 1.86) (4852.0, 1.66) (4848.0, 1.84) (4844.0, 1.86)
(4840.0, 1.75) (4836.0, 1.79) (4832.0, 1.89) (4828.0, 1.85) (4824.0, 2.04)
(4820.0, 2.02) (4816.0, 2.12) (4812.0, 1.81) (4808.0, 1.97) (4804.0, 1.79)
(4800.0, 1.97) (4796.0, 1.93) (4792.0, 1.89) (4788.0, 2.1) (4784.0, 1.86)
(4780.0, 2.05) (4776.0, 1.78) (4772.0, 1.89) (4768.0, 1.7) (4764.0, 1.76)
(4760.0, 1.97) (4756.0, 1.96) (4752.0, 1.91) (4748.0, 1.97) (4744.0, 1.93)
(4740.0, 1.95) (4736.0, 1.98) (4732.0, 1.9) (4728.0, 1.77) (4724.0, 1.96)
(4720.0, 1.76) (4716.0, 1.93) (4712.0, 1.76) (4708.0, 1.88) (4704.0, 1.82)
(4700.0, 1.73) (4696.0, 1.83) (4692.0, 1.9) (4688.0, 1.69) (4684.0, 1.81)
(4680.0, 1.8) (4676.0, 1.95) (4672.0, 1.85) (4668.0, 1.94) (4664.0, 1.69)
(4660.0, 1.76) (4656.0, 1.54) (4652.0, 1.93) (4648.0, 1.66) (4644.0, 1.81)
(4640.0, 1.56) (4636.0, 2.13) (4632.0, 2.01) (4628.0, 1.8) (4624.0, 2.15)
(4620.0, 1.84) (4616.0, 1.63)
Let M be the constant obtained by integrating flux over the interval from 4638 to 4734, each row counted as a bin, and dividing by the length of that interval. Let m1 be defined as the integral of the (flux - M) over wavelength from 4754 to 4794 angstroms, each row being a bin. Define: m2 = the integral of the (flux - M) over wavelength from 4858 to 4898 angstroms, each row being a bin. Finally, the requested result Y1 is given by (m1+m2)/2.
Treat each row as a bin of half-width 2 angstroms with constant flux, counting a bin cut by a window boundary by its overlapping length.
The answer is 2.8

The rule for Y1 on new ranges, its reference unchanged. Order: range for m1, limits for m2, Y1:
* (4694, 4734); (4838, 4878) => 1.2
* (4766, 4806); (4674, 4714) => 2.2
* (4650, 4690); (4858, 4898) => 0.8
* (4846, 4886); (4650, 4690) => 0.6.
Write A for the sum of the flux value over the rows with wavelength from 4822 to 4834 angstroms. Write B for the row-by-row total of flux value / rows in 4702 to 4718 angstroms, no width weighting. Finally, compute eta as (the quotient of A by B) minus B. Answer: -7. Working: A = 6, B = 7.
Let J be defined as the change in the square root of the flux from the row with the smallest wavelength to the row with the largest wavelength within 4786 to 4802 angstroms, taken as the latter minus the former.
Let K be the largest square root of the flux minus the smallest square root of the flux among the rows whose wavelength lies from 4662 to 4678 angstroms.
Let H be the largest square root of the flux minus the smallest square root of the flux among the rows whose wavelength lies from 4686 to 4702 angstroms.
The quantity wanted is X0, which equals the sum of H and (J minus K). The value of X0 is -0.06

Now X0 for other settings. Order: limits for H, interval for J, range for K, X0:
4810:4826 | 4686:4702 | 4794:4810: 0.06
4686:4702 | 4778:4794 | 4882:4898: -0.05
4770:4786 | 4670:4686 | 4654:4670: -0.07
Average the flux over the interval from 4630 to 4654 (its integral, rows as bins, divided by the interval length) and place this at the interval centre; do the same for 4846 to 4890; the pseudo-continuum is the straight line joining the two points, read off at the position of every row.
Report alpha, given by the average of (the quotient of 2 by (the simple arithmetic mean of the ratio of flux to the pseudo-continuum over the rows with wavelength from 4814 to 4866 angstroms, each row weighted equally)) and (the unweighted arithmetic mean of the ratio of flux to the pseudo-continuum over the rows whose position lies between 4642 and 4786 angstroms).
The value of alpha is 1.47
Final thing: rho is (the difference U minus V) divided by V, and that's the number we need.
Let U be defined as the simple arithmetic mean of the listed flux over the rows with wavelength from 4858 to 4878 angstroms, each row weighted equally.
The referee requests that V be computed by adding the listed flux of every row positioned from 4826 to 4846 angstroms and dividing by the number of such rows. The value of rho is 0.02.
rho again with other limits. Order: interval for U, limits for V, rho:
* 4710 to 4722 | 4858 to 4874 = -0.01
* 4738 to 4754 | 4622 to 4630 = -0.02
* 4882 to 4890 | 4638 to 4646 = 0.10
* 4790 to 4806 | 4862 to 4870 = 0.04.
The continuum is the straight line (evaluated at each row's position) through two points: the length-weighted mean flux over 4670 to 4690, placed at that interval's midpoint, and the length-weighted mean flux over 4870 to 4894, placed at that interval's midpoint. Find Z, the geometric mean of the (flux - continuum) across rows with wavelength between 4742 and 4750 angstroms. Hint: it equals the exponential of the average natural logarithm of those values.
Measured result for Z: 0.13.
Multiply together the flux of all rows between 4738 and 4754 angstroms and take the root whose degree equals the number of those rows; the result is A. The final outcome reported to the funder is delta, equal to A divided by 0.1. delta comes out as 19.4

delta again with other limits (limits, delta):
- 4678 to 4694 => 18.0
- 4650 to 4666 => 17.2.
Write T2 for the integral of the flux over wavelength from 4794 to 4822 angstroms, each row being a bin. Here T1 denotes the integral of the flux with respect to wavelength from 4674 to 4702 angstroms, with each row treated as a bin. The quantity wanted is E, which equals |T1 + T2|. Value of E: 105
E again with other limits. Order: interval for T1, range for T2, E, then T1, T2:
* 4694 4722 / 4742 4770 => 104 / 50.8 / 52.8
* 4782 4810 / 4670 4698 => 105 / 54.0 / 51.3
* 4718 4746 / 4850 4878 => 104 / 53.0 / 51.4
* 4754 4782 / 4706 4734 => 104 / 52.4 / 51.8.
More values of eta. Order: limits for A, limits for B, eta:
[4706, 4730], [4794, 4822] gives -13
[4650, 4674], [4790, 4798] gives -1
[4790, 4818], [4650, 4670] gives -7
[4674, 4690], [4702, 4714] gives -4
